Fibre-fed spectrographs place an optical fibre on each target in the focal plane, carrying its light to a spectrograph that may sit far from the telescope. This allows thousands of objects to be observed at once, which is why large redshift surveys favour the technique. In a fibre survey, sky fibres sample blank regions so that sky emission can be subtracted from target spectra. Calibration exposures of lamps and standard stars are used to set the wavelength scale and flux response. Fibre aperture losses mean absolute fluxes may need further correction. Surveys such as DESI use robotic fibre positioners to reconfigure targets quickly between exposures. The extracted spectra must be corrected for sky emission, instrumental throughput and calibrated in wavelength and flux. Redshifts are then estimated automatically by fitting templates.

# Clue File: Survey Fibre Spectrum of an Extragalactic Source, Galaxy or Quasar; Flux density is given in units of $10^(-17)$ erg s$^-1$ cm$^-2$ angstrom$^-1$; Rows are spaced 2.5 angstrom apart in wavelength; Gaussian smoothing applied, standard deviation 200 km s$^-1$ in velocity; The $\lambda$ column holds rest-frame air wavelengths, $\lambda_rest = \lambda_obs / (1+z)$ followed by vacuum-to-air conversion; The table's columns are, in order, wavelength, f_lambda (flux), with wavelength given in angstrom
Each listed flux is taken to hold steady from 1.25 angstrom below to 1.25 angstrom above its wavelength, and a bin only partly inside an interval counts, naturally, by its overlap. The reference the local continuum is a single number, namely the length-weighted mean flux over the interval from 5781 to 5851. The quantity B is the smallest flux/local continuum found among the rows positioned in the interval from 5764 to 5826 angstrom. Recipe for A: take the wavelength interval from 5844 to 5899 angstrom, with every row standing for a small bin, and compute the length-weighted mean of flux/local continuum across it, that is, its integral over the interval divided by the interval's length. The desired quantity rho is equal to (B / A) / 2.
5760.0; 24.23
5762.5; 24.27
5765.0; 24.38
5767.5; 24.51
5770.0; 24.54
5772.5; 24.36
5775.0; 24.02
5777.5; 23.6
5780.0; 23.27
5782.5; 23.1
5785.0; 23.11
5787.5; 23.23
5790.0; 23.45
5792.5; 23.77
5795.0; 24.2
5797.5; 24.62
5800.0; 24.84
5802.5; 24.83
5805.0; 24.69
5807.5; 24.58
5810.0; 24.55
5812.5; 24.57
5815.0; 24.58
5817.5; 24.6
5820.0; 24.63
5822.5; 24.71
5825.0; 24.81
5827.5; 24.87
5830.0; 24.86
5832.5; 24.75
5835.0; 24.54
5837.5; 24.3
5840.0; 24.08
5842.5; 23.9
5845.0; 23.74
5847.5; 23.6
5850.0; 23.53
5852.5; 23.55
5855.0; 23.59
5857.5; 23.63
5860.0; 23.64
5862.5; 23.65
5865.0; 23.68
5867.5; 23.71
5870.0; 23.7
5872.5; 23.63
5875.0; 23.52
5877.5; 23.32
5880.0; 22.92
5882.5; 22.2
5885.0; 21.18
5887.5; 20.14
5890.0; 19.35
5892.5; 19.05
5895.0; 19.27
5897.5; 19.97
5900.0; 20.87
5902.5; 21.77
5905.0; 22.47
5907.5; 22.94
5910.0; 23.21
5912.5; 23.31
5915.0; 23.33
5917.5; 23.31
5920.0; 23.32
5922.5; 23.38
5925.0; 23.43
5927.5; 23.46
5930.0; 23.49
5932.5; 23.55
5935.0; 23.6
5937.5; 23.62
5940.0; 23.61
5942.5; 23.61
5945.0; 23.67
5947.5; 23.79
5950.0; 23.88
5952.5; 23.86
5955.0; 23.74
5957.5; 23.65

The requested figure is 0.51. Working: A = 0.93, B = 0.95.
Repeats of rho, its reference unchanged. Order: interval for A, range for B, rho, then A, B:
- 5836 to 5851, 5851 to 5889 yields 0.42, 0.98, 0.83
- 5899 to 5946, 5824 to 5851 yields 0.51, 0.96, 0.97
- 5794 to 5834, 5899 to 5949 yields 0.42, 1.02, 0.86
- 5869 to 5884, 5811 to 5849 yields 0.51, 0.96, 0.97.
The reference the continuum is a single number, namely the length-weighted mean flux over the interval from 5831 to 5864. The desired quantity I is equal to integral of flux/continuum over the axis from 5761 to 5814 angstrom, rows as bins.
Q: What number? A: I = 53.5 angstrom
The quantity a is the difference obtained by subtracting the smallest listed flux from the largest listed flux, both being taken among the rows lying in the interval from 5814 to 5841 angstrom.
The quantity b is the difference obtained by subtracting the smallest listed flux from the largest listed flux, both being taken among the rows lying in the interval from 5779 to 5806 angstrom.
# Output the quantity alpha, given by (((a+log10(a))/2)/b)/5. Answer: 0.04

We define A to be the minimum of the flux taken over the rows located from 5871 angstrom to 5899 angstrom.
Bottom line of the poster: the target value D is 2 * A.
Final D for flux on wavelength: 38.1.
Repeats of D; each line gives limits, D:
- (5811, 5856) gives 47.1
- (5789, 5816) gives 46.9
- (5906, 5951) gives 45.9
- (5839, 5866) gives 47.1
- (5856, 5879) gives 46.6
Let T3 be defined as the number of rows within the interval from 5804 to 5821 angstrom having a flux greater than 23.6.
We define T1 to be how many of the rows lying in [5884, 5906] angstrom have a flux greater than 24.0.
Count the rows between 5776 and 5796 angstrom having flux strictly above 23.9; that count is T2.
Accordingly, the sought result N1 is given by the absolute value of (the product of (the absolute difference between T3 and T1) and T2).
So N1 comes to 7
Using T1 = 0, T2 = 1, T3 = 7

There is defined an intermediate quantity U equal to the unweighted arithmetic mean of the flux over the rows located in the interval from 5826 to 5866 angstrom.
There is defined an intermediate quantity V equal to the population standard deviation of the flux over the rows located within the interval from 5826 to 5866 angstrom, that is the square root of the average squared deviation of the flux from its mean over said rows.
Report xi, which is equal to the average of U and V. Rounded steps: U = 24.0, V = 0.5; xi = 12.2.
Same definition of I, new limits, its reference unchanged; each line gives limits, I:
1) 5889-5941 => 48.8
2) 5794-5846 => 53.4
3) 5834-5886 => 51.2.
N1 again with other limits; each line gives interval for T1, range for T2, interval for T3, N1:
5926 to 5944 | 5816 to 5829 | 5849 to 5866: 20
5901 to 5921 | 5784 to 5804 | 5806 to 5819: 20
